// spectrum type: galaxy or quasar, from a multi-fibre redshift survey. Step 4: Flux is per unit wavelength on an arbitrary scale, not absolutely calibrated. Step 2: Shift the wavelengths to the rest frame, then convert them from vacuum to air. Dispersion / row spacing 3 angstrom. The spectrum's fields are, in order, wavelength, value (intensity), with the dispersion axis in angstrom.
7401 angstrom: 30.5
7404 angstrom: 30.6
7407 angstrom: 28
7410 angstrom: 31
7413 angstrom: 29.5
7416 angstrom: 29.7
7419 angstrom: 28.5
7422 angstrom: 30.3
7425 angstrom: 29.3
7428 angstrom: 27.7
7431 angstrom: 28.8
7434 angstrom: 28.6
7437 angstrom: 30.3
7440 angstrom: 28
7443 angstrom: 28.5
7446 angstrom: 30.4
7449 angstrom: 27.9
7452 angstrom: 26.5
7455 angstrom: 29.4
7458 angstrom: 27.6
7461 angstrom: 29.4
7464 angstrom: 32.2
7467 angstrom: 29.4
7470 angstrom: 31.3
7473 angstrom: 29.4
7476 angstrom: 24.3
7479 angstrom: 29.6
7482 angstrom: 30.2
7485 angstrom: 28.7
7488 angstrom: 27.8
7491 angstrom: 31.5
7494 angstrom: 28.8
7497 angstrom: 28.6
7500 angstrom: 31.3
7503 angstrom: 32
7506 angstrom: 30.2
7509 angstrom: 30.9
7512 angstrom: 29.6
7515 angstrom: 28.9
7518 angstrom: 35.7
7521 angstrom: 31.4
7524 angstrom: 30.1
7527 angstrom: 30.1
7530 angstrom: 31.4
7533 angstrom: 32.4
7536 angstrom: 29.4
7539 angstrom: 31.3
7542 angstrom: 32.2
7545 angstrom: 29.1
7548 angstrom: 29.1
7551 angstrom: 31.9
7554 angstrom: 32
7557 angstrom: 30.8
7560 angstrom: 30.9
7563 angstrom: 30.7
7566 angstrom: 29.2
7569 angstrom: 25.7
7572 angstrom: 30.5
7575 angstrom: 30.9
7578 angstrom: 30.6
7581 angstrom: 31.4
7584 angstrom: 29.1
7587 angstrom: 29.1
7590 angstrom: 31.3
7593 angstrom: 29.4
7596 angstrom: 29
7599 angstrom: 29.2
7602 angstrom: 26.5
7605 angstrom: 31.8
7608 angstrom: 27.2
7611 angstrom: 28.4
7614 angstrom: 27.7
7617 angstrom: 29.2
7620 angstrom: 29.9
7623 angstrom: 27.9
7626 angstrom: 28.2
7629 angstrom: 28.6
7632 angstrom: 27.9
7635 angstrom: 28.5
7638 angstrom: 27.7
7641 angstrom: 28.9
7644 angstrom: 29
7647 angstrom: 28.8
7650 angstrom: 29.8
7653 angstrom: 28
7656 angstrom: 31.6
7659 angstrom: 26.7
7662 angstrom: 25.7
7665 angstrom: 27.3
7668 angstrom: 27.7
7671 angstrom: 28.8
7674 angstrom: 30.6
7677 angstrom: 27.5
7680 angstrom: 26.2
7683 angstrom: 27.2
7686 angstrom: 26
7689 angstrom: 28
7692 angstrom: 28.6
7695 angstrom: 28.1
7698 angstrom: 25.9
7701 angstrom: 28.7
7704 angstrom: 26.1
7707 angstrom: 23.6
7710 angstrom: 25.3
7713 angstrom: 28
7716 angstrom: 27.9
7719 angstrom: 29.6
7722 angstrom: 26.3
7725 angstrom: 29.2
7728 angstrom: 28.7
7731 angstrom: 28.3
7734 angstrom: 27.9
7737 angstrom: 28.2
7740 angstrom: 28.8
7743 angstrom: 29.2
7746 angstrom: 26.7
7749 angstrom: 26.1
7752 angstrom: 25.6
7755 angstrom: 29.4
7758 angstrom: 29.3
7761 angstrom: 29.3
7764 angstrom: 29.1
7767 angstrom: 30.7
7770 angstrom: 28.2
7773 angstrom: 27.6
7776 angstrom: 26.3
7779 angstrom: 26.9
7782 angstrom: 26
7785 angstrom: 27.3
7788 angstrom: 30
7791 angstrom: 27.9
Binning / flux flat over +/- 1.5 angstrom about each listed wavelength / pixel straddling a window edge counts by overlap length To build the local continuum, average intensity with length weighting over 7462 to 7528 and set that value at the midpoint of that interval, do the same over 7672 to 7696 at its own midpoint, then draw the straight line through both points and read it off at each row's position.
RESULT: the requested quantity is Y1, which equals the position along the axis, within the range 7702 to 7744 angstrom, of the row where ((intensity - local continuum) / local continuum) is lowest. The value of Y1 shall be 7707 angstrom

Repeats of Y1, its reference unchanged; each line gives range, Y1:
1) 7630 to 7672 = 7662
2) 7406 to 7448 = 7428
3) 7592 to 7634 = 7602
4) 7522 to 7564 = 7545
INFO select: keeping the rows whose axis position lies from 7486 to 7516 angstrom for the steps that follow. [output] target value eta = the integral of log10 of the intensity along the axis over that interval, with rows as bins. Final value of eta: 44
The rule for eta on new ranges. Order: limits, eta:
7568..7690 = 178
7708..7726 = 26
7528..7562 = 51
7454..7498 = 64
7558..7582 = 35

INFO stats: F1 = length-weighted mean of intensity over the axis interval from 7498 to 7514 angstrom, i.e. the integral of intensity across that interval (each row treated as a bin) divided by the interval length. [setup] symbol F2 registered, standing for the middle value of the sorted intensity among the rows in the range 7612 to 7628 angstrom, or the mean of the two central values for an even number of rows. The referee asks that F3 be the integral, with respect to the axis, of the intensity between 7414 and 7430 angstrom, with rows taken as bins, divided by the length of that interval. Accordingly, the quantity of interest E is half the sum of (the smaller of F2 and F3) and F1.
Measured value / 29.4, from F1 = 30.7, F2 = 28.20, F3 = 29.1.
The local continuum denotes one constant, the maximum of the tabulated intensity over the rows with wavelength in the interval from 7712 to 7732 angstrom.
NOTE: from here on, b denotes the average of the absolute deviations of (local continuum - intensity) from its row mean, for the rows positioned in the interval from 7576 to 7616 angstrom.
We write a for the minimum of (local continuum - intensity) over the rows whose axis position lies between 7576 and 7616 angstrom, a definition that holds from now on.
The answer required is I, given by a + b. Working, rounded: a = -2.2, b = 1.24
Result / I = -1.0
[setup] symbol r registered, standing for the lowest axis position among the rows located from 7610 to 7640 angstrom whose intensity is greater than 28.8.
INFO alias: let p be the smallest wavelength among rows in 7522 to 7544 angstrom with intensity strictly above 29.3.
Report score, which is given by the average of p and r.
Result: 7570.5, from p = 7524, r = 7617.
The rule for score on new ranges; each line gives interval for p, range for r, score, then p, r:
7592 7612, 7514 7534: 7554.0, 7593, 7515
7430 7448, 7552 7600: 7495.5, 7437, 7554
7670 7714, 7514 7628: 7594.5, 7674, 7515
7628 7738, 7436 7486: 7543.5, 7650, 7437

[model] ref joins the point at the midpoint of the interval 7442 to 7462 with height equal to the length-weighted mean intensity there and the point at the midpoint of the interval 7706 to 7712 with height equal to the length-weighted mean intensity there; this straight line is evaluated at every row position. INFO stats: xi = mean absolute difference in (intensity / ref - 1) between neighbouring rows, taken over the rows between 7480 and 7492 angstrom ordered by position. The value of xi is 0.072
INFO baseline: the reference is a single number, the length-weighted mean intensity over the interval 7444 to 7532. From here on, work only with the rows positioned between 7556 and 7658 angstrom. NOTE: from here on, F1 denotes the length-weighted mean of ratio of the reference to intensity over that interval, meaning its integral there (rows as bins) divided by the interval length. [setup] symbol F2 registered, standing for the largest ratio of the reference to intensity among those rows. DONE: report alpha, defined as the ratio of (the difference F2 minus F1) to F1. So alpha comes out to 0.13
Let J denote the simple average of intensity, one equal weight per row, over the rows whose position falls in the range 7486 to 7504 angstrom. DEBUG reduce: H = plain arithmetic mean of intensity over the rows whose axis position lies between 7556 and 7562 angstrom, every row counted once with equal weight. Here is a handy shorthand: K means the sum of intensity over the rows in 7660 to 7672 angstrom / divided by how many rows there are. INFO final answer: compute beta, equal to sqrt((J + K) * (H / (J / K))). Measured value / 40.2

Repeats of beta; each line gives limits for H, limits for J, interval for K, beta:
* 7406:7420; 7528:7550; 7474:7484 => 39.7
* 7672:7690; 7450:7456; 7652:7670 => 39.1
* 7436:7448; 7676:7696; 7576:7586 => 43.3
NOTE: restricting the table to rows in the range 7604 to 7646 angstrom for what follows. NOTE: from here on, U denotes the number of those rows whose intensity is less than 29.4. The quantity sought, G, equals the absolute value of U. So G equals 12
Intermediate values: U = 12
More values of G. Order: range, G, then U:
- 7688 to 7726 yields 12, 12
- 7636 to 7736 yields 29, 29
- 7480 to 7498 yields 4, 4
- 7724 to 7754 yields 10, 10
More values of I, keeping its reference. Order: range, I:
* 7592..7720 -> -1.0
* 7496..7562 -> -4.9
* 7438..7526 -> -4.6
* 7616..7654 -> 0.3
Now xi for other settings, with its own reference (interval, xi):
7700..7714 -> 0.096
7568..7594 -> 0.060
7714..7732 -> 0.071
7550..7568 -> 0.023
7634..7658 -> 0.049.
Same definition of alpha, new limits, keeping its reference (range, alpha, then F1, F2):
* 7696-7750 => 0.16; 1.09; 1.26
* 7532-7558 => 0.06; 0.97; 1.02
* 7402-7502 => 0.20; 1.02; 1.23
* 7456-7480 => 0.19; 1.03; 1.23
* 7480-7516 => 0.07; 1.00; 1.07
